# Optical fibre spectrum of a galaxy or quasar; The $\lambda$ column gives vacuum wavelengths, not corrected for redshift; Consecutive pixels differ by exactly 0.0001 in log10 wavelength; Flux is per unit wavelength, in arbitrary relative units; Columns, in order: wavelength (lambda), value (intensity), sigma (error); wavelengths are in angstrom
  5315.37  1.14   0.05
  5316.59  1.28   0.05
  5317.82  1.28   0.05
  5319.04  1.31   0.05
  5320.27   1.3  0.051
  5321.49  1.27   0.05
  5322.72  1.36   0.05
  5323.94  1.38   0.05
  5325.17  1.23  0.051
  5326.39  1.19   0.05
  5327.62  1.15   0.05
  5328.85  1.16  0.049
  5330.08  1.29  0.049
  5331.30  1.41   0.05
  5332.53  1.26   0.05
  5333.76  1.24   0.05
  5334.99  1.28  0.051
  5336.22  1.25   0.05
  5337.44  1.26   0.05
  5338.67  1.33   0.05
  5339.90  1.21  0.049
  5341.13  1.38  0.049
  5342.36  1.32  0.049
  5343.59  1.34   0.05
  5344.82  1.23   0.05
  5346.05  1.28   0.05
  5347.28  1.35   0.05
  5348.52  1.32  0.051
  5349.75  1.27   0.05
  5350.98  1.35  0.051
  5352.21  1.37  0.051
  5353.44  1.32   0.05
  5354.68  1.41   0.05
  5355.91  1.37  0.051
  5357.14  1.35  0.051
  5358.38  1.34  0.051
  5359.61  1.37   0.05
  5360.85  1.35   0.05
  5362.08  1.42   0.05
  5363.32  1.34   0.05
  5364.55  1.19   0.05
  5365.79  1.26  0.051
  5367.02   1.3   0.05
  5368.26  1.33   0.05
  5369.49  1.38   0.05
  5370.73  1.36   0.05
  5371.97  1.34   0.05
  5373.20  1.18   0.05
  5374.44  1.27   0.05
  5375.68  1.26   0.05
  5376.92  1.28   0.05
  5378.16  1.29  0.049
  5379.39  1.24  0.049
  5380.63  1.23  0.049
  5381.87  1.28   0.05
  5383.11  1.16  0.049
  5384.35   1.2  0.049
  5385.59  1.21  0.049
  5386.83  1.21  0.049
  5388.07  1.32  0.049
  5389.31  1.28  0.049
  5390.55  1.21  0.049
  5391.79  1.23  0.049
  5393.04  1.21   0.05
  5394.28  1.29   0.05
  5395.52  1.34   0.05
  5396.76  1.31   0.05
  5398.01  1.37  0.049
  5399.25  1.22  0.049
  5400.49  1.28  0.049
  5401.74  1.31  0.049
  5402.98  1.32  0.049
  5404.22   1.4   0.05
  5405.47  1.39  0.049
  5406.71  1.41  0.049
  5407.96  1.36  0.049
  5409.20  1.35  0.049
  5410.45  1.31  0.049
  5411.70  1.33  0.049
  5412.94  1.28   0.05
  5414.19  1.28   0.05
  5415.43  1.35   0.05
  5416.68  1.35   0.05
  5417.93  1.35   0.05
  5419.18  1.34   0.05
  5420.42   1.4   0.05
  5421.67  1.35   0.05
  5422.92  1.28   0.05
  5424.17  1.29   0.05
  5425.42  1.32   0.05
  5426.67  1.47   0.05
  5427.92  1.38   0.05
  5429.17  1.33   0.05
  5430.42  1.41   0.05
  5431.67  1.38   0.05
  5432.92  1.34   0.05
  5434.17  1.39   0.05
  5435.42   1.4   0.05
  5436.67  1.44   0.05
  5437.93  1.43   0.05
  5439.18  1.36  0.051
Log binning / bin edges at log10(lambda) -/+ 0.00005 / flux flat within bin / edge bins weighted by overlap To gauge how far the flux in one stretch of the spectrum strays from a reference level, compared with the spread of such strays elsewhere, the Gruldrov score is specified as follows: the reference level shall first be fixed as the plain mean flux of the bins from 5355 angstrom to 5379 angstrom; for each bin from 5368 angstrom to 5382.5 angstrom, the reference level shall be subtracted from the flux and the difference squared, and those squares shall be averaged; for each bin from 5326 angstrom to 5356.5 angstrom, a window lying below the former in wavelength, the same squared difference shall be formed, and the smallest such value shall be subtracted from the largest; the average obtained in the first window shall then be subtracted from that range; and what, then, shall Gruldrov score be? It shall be 0.023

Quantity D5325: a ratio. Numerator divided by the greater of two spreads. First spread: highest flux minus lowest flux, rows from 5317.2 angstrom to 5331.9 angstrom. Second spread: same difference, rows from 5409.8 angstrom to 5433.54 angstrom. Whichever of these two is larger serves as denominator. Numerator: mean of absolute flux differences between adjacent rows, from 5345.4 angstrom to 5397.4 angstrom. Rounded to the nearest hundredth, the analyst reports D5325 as 0.19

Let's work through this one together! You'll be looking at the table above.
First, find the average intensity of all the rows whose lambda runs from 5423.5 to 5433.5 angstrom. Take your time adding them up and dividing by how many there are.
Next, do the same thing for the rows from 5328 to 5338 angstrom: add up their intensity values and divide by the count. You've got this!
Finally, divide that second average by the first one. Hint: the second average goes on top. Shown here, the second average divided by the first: 0.93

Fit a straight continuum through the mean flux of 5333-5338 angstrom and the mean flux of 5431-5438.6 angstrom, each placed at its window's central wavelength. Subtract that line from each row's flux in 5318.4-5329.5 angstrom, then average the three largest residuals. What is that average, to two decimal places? 0.11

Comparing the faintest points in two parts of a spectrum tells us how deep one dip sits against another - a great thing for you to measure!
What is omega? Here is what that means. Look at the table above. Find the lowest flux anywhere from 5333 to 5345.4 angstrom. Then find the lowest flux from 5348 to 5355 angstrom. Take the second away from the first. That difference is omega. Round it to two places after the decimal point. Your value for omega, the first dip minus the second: -0.06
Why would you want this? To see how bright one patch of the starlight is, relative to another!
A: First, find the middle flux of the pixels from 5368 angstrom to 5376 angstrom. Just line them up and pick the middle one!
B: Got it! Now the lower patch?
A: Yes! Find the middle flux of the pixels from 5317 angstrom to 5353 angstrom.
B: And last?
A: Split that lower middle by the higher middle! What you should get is 0.96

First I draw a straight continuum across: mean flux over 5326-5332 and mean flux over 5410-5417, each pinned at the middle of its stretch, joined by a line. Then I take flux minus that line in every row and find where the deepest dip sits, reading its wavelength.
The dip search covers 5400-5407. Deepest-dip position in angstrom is 5400.49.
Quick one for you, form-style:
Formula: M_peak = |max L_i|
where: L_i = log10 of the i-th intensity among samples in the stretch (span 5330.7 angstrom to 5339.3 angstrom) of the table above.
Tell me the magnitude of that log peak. 0.149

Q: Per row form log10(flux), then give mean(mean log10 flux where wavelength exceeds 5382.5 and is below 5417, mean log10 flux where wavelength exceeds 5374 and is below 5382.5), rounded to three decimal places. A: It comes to 0.107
